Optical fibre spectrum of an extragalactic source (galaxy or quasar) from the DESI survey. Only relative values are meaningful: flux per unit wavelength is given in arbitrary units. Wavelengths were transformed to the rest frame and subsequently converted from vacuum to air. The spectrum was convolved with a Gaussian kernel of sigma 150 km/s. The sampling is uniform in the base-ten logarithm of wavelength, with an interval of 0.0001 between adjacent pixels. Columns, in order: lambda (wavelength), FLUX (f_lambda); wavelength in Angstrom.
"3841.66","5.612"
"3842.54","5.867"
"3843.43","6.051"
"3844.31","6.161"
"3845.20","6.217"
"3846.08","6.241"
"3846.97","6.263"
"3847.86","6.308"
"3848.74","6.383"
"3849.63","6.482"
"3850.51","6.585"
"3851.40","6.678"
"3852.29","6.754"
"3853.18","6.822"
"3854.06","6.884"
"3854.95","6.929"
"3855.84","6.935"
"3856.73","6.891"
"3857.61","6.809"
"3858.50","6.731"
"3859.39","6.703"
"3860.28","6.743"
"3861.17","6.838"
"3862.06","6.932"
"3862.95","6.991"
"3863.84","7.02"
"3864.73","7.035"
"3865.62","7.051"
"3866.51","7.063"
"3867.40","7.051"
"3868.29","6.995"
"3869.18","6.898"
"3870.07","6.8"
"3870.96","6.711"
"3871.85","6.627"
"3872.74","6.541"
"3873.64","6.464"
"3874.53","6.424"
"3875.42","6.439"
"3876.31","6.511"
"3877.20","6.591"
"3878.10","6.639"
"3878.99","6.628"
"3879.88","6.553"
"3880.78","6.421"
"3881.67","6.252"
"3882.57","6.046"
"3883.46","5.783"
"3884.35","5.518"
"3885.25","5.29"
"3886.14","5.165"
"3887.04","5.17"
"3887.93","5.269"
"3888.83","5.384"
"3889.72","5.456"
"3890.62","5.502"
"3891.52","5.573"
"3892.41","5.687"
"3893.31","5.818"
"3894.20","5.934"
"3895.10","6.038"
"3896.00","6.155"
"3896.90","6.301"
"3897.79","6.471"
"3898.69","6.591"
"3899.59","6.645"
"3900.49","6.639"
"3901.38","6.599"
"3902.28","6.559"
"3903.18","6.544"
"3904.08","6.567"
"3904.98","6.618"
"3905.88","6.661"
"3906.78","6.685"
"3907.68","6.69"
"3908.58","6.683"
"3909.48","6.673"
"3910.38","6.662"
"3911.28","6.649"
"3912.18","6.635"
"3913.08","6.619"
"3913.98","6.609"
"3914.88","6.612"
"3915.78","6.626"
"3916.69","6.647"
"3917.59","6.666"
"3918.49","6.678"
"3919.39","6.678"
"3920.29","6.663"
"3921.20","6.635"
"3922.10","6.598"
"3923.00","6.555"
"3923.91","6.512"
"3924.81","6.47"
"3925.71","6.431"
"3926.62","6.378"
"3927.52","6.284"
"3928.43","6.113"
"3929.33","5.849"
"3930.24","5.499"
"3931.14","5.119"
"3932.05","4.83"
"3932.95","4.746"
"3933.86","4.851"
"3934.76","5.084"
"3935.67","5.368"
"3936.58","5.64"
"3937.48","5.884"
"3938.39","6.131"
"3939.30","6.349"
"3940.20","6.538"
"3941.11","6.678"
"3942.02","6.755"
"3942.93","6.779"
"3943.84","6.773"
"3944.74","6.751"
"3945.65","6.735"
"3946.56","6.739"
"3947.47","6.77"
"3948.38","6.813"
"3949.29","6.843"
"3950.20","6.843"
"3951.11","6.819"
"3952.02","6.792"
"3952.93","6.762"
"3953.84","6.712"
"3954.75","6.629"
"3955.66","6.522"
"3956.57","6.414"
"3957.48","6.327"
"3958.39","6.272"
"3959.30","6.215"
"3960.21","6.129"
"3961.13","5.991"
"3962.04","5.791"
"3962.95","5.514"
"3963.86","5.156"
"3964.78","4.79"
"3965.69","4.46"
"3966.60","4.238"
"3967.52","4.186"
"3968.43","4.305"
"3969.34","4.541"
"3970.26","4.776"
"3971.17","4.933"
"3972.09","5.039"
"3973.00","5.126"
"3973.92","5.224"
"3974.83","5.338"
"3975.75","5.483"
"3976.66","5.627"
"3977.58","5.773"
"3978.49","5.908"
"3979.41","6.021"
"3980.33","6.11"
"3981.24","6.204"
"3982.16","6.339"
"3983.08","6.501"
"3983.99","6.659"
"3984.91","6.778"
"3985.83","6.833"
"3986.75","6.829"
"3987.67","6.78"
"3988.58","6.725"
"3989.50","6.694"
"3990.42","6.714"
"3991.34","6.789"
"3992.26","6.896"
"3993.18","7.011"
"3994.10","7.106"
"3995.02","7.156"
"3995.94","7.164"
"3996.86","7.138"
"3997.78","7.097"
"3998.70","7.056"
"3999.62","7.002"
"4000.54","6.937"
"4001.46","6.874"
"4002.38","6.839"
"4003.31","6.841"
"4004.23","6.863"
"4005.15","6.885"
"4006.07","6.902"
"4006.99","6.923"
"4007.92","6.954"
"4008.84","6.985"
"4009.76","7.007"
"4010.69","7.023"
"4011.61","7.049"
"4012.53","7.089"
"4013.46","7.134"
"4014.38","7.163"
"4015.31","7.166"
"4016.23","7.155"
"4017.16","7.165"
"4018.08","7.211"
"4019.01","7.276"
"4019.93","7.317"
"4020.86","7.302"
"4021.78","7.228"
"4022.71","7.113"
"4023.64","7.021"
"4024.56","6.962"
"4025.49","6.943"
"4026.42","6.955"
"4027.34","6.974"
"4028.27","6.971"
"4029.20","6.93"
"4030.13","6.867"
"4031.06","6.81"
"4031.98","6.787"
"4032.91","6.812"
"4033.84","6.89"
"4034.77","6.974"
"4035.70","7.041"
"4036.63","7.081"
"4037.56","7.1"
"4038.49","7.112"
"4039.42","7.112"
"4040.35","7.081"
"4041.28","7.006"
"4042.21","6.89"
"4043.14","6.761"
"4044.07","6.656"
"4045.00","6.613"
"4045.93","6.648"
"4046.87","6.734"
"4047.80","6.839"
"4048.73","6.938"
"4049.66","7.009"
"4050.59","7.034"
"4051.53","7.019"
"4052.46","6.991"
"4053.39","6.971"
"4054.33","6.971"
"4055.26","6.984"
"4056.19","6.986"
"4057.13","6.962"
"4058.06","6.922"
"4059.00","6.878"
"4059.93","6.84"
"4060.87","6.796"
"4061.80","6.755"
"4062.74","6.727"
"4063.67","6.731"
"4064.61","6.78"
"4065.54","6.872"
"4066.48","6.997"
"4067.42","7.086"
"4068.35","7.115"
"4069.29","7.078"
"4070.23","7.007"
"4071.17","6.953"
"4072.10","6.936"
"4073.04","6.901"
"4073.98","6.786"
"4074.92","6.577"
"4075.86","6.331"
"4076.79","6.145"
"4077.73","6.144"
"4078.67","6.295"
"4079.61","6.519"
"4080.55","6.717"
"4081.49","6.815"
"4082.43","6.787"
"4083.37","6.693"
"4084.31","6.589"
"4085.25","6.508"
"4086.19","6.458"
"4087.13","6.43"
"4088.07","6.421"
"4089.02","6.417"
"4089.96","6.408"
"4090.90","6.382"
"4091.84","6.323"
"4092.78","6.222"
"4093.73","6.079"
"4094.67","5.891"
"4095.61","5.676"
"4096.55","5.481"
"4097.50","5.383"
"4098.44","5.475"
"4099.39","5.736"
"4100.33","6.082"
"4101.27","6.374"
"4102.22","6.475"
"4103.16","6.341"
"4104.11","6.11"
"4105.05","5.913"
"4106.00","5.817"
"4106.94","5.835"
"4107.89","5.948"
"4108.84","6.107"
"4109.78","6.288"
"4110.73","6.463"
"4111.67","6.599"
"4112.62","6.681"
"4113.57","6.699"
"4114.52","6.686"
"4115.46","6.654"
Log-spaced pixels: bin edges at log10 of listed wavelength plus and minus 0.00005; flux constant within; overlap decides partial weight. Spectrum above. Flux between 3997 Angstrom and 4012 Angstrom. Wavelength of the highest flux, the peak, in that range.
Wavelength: 3997.78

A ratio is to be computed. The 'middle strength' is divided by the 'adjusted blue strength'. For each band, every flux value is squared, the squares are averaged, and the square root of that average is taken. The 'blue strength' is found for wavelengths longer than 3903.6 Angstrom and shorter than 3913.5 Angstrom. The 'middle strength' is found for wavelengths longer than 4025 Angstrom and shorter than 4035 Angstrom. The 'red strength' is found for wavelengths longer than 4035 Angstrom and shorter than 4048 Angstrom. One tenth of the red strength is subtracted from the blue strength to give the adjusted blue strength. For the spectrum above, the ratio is 1.16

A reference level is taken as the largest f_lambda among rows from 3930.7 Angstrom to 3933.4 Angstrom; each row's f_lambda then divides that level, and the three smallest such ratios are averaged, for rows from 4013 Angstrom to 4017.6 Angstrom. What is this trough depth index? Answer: 0.71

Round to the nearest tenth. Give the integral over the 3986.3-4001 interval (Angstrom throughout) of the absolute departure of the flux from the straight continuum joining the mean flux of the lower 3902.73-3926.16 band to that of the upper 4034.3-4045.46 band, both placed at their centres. 2.4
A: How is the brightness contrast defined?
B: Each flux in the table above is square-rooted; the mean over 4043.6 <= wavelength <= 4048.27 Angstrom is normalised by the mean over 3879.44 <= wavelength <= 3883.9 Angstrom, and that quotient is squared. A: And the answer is 1.08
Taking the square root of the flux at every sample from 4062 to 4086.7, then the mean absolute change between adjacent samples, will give 0.019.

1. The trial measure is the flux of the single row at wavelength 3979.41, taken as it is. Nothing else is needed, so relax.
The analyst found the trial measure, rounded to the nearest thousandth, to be 6.021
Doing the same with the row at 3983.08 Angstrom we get 6.501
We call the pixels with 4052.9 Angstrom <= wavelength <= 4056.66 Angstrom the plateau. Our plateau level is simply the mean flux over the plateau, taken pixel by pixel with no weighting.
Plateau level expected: 6.98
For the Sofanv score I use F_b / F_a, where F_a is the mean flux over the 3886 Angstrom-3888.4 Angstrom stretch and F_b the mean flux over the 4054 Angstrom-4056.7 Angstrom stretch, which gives 1.34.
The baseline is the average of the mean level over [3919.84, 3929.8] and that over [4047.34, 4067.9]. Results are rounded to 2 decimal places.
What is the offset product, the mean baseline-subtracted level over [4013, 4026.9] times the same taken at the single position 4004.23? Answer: 0.10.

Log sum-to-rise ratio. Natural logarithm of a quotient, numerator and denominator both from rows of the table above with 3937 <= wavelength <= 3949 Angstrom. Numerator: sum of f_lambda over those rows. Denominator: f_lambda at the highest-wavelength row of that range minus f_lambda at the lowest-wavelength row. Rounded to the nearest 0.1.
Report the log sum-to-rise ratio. 4.5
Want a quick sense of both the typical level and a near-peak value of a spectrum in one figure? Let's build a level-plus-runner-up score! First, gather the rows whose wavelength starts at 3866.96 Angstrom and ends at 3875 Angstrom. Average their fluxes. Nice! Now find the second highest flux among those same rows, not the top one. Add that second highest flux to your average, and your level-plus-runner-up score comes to 13.7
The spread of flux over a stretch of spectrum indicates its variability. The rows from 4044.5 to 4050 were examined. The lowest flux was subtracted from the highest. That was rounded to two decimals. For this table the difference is 0.40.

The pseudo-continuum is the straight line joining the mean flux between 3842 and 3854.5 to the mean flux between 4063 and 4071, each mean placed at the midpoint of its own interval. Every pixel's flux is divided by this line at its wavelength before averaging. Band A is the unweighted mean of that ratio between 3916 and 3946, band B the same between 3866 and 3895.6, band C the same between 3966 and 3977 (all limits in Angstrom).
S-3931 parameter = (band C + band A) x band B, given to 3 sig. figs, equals 1.58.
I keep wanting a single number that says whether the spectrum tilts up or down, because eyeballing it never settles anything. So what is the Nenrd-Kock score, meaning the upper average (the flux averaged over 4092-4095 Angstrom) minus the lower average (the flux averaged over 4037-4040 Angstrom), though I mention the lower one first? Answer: -1.0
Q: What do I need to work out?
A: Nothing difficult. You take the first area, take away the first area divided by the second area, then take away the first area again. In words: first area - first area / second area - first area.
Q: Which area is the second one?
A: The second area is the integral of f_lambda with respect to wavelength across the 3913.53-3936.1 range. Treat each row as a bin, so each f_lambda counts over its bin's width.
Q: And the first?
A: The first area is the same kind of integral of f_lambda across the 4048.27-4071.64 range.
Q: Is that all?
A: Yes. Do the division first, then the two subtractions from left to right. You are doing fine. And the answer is -1.18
